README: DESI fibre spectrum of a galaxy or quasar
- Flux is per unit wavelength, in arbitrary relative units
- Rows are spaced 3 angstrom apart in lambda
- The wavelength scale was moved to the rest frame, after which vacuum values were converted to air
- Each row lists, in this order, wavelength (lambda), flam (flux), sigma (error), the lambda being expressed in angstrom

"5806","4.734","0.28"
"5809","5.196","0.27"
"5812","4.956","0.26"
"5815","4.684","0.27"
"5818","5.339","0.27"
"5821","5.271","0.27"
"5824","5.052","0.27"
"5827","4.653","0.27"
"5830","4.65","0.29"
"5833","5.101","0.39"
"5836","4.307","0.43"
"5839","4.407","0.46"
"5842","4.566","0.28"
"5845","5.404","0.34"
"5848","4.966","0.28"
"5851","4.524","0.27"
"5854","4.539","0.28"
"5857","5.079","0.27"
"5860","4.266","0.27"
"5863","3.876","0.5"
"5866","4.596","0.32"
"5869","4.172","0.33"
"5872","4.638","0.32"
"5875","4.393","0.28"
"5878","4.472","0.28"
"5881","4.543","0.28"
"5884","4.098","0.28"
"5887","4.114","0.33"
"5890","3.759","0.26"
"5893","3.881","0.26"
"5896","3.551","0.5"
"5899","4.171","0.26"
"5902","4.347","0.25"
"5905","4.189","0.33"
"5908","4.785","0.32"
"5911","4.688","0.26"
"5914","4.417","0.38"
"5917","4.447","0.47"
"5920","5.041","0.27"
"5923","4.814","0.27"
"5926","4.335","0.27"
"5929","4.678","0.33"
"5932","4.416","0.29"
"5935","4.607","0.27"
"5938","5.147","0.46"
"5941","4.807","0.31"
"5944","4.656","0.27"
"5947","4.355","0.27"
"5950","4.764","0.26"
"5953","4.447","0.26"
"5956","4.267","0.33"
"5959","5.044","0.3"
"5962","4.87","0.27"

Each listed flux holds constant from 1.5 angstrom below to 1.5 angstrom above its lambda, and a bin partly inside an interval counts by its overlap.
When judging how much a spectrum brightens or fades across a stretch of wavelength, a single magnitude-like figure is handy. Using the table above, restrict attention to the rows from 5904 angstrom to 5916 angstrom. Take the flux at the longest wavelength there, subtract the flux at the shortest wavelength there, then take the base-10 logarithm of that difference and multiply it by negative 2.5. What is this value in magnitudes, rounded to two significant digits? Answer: 1.6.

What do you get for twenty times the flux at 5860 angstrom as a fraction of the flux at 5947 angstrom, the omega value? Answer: 19.6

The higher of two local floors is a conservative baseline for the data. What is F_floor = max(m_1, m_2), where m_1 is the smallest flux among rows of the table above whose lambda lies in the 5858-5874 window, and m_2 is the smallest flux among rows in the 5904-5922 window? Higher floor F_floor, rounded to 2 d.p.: 4.19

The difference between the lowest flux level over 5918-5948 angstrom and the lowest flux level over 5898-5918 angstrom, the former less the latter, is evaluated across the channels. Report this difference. 0.16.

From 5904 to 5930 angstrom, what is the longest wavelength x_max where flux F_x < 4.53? 5926 angstrom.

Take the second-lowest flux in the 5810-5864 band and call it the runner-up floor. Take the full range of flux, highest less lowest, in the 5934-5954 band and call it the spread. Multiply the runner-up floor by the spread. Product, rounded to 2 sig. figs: 3.4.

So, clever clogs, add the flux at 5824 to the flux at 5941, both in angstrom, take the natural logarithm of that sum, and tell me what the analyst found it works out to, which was 2.29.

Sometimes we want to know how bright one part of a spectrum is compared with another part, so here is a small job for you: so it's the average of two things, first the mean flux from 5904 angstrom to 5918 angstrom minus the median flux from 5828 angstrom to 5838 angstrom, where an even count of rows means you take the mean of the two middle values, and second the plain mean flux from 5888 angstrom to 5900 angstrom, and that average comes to 1.85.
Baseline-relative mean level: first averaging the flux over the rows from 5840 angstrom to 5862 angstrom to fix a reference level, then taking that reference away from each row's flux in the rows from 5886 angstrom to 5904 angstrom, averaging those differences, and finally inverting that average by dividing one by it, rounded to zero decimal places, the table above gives -1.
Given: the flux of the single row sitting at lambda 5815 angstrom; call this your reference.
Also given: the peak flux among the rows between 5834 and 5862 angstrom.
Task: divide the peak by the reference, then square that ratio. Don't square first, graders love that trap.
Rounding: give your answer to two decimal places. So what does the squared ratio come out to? 1.33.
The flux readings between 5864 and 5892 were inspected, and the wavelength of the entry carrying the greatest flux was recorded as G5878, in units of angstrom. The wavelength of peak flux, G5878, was 5872 angstrom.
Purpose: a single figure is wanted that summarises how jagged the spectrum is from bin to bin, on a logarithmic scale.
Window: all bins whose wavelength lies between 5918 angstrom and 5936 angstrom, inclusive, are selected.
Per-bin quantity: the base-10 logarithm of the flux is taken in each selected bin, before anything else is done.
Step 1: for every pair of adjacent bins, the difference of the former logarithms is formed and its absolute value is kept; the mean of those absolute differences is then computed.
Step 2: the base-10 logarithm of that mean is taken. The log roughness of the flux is -1.55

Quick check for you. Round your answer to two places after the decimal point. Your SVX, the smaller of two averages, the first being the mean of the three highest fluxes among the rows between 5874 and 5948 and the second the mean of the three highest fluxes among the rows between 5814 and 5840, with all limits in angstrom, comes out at 5.00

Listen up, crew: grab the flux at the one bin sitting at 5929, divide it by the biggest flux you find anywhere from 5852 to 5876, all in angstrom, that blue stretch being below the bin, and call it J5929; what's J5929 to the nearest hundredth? 0.92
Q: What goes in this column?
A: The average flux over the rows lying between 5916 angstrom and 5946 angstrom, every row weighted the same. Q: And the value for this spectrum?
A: 4.69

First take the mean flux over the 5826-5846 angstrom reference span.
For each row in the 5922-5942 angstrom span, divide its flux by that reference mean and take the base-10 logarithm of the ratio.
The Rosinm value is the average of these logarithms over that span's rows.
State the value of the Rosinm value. -0.004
